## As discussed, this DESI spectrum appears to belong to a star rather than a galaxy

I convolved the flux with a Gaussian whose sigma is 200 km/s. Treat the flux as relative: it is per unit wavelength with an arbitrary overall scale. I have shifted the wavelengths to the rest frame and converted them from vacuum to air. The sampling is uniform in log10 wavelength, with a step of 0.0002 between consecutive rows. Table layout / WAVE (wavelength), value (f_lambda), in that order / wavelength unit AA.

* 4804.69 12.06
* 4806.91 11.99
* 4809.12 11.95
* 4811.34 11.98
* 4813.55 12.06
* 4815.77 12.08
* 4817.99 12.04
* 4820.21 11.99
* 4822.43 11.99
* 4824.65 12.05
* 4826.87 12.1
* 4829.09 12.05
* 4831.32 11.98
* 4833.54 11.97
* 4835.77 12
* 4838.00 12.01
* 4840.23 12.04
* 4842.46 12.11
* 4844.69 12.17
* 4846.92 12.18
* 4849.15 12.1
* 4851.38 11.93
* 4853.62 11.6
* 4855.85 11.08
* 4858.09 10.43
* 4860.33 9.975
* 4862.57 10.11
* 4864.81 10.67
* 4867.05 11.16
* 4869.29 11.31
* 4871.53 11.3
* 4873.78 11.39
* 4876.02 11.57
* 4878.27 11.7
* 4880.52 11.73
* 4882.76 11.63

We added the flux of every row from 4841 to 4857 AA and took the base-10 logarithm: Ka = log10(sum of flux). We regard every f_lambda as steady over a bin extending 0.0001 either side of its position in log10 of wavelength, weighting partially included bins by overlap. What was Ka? 1.92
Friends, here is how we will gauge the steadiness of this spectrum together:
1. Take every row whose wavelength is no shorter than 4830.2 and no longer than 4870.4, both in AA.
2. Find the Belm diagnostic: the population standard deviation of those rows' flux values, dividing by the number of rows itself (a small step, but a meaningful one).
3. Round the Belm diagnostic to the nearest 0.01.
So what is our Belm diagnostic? 0.73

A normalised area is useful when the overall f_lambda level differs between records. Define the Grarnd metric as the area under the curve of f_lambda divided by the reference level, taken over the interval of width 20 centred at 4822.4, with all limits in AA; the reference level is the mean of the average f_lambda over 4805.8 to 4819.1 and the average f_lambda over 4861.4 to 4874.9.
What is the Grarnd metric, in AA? 20.9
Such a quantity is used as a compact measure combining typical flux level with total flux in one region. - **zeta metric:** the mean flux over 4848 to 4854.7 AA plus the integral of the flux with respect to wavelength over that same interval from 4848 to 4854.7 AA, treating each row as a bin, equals 91.5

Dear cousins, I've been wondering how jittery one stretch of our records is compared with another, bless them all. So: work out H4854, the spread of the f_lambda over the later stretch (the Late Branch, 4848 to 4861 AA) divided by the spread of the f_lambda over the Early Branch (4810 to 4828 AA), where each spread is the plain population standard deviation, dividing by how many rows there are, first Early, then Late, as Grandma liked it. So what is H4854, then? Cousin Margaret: 18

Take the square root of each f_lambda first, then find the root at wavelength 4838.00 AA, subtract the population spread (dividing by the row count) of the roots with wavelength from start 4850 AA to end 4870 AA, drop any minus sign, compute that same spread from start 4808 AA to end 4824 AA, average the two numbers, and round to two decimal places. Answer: 1.69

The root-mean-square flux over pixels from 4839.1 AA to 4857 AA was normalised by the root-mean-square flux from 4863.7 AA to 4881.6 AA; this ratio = 1.05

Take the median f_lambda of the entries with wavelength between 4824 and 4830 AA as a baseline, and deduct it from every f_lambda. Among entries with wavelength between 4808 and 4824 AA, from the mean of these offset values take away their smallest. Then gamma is 0.1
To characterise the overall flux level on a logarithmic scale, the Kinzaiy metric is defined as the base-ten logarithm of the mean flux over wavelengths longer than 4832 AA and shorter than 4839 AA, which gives 1.079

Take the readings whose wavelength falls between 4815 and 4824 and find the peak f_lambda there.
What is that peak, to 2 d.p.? 12.08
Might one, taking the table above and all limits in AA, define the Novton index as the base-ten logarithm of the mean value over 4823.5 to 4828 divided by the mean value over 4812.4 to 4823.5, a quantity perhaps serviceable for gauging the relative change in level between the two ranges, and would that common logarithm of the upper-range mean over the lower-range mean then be 0.002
